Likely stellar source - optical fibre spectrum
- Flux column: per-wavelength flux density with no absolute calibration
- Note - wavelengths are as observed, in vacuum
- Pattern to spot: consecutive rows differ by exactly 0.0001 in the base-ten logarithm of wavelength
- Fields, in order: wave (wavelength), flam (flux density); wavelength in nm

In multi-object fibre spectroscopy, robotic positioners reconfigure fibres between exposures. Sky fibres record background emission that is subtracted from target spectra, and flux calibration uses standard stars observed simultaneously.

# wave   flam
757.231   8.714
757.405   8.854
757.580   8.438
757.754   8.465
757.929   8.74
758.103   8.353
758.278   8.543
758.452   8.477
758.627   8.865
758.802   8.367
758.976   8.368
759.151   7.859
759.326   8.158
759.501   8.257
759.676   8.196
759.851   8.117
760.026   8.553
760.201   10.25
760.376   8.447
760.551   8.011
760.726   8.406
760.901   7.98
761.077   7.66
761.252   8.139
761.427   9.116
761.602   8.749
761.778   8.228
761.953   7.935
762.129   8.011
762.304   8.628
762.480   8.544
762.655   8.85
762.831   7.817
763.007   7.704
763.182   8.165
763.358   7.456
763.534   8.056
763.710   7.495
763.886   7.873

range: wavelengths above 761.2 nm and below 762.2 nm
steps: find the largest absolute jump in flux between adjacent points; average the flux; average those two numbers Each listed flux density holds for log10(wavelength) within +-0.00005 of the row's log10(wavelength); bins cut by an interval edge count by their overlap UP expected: 4.7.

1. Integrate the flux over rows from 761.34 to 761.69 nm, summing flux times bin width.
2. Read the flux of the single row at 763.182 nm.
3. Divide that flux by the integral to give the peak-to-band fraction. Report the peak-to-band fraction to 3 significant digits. 2.61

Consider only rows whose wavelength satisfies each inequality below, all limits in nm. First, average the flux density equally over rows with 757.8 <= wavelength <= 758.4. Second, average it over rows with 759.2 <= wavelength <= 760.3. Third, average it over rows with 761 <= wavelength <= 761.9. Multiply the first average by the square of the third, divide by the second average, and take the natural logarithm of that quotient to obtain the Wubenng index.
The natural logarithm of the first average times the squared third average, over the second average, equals 4.25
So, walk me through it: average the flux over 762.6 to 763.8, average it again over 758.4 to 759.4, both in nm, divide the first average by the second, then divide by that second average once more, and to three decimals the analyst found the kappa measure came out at 0.114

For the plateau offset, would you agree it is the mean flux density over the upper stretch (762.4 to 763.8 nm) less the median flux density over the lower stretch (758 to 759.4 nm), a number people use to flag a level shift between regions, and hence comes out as -0.36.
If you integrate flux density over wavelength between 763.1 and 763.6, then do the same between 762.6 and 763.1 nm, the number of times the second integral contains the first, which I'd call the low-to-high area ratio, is 1.03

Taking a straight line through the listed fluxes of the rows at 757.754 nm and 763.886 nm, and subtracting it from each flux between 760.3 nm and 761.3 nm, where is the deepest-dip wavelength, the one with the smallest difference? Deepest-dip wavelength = 761.077 nm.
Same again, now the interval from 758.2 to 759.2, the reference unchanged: 759.151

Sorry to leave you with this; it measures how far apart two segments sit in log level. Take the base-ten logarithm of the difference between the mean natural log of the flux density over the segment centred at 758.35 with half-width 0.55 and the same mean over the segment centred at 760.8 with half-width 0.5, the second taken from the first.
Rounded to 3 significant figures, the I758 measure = -1.26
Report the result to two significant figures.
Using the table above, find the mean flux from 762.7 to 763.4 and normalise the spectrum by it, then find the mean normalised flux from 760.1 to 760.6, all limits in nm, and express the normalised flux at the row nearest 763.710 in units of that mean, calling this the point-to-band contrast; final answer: 0.84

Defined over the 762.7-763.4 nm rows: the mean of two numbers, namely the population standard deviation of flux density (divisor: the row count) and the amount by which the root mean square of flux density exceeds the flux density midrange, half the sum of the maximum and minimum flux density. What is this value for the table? 0.12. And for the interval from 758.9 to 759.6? 0.12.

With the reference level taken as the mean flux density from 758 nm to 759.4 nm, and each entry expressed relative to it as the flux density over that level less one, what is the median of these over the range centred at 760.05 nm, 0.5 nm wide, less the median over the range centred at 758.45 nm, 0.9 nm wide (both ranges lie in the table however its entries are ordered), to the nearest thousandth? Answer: 0.009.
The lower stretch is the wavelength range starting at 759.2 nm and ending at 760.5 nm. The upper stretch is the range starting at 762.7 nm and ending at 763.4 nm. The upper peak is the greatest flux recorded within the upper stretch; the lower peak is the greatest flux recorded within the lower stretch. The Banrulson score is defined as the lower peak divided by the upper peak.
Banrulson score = 1.26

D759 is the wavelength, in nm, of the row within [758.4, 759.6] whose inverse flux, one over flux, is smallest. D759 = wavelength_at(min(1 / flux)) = 758.627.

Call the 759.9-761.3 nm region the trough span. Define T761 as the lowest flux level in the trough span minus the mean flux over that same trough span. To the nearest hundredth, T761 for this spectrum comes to -0.77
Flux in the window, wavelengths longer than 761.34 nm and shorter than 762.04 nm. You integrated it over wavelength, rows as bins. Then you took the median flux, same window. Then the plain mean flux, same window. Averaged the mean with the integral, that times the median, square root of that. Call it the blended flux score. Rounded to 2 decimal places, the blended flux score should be 7.84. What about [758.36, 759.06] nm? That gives 7.81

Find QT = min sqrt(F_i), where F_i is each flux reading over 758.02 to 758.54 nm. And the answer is 2.89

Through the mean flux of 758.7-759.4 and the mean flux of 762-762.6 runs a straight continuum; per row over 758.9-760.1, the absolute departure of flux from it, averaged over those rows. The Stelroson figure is 0.15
